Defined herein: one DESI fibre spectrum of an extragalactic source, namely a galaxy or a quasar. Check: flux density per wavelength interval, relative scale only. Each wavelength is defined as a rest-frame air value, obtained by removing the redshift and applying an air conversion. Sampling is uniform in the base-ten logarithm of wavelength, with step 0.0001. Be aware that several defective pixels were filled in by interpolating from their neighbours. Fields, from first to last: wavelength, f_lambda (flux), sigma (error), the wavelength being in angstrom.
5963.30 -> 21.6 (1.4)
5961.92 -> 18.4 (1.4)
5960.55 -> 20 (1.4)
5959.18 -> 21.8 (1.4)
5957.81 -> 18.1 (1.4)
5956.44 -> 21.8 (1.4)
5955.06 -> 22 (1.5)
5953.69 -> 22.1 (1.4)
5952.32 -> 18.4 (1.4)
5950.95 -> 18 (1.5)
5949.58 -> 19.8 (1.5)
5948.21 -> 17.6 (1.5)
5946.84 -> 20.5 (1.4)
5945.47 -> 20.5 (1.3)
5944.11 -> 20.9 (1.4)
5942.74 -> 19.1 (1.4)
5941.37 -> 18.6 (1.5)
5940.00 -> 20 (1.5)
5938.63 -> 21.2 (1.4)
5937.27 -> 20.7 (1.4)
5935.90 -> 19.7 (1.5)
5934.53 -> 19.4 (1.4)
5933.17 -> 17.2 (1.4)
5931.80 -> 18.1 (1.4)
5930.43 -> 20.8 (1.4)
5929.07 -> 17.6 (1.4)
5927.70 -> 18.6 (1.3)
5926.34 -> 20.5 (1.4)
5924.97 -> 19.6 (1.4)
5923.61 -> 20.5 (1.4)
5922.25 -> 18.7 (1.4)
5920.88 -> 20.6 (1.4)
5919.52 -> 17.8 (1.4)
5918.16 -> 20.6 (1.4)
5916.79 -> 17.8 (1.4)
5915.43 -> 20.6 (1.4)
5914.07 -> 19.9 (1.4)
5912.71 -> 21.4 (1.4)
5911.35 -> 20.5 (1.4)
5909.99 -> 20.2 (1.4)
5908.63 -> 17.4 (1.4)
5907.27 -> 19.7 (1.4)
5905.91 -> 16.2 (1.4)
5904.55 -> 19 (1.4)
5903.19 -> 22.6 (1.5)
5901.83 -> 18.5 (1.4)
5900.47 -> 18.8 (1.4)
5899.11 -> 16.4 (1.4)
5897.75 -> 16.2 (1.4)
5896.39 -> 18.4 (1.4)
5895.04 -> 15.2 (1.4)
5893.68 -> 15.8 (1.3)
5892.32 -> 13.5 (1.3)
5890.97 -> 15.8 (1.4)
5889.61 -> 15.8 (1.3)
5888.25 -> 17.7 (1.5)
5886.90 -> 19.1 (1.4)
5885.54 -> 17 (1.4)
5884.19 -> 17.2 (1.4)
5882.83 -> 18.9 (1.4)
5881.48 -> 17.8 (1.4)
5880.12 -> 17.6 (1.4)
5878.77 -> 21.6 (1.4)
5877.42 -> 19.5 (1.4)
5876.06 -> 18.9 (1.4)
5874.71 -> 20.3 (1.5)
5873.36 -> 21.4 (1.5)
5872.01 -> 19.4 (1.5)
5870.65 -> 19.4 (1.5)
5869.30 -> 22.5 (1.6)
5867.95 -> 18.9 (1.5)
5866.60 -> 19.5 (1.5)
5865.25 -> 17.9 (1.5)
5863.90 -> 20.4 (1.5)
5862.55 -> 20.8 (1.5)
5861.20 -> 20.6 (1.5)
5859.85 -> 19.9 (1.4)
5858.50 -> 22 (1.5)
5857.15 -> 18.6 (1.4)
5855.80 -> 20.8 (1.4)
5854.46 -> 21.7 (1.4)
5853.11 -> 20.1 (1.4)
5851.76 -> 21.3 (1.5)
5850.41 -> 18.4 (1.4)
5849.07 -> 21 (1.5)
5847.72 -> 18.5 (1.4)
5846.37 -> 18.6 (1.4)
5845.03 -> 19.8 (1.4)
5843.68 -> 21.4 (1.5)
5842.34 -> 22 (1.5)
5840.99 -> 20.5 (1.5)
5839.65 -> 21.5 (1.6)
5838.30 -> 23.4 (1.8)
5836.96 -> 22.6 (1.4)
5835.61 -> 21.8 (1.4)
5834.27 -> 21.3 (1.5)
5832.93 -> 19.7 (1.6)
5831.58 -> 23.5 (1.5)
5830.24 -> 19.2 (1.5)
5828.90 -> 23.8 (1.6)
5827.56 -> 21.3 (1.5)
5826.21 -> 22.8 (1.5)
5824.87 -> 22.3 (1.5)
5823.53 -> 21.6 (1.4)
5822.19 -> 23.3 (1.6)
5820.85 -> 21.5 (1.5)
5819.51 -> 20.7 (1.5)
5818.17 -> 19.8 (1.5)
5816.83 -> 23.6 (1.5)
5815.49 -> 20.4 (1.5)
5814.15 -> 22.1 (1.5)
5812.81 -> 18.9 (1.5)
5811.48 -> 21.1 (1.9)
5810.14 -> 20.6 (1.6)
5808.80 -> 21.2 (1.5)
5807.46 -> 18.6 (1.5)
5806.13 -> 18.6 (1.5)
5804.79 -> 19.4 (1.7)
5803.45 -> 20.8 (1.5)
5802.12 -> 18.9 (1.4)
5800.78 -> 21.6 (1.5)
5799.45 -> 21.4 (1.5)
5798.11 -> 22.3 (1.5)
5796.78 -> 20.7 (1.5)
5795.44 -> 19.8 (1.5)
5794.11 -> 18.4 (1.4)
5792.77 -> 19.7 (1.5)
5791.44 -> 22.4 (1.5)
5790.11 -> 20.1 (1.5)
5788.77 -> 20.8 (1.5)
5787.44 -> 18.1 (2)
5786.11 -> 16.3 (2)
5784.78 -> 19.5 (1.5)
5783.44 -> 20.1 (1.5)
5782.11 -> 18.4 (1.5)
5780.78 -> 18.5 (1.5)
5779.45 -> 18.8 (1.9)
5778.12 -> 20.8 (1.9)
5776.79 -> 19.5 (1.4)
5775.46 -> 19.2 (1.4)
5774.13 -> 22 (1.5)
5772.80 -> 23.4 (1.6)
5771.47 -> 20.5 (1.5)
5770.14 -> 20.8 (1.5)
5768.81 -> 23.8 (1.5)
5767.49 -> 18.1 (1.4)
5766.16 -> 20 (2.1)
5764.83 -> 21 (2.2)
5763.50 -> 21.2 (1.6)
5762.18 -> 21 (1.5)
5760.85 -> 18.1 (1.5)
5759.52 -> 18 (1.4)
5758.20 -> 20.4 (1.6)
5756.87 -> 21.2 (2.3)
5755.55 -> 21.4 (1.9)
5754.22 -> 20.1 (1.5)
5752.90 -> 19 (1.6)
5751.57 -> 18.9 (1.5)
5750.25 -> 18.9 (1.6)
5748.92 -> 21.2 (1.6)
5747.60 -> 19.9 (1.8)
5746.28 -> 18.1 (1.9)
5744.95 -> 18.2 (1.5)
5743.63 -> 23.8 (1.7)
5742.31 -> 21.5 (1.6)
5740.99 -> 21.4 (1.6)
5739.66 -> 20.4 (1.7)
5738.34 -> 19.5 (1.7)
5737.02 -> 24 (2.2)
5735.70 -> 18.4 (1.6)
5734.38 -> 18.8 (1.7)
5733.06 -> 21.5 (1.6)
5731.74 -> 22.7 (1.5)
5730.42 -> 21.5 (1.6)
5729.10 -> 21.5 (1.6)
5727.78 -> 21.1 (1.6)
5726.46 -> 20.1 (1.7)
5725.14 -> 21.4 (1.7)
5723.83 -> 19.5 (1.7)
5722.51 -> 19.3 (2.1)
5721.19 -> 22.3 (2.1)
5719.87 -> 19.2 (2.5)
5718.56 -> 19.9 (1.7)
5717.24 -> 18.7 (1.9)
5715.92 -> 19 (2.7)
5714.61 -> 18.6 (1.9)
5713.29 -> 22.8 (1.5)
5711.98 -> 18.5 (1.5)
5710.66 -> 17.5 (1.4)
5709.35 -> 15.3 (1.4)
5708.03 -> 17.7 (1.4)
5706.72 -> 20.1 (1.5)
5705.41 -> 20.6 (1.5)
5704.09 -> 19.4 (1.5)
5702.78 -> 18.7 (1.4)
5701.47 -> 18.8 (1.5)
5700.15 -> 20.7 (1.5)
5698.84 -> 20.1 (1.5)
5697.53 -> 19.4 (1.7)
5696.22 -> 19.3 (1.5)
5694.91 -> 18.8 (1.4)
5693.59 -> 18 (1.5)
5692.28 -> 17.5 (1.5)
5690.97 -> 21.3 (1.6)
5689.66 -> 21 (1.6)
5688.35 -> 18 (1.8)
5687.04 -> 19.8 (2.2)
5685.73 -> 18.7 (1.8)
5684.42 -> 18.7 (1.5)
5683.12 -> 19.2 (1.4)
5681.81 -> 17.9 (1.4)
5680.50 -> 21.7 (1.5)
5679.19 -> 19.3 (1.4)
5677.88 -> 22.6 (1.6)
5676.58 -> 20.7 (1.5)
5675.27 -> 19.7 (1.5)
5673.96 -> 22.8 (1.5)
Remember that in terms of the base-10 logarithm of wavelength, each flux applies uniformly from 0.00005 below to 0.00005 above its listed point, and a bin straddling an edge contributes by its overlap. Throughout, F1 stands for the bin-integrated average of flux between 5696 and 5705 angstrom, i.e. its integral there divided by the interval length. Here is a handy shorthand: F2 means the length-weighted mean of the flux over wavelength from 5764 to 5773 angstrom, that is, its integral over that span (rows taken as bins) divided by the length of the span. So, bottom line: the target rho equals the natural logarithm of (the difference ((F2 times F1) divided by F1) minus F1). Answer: 0.4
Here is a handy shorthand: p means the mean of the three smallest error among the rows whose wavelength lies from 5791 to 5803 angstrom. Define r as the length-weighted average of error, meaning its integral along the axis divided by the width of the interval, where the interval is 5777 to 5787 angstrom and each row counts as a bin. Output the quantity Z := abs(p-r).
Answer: 0.25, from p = 1.43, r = 1.68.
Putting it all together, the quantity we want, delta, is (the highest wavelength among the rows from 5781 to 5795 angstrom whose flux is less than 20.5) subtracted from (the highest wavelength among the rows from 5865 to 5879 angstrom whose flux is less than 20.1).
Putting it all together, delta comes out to 83.3 angstrom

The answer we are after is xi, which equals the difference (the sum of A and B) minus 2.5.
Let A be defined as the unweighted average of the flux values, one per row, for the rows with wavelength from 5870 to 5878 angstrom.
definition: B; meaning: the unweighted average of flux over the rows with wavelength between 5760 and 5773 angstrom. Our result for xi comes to 38.1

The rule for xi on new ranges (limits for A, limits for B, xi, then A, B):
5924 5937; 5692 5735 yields 36.2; 19.1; 19.65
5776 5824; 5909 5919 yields 37.9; 20.2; 20.14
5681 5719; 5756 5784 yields 36.8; 19.1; 20.23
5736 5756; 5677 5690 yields 37.6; 20.4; 19.69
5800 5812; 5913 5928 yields 37.2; 20.1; 19.56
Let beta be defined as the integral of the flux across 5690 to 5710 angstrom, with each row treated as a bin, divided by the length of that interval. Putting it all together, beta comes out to 19.1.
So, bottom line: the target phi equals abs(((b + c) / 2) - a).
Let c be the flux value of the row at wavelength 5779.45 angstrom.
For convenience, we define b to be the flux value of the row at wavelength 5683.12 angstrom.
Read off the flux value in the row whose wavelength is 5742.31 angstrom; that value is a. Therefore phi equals 2.5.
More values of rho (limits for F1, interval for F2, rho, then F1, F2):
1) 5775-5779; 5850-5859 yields -0.5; 19.8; 20.4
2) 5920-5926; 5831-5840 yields 0.8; 19.8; 22.0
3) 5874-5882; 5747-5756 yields -0.6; 19.3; 19.9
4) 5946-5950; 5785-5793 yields -1.3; 19.3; 19.6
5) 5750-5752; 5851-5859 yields 0.6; 18.9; 20.7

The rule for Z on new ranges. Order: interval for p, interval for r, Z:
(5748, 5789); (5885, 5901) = 0.02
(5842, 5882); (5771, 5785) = 0.17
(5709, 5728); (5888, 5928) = 0.04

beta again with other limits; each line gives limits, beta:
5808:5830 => 21.5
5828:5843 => 21.7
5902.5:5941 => 19.5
